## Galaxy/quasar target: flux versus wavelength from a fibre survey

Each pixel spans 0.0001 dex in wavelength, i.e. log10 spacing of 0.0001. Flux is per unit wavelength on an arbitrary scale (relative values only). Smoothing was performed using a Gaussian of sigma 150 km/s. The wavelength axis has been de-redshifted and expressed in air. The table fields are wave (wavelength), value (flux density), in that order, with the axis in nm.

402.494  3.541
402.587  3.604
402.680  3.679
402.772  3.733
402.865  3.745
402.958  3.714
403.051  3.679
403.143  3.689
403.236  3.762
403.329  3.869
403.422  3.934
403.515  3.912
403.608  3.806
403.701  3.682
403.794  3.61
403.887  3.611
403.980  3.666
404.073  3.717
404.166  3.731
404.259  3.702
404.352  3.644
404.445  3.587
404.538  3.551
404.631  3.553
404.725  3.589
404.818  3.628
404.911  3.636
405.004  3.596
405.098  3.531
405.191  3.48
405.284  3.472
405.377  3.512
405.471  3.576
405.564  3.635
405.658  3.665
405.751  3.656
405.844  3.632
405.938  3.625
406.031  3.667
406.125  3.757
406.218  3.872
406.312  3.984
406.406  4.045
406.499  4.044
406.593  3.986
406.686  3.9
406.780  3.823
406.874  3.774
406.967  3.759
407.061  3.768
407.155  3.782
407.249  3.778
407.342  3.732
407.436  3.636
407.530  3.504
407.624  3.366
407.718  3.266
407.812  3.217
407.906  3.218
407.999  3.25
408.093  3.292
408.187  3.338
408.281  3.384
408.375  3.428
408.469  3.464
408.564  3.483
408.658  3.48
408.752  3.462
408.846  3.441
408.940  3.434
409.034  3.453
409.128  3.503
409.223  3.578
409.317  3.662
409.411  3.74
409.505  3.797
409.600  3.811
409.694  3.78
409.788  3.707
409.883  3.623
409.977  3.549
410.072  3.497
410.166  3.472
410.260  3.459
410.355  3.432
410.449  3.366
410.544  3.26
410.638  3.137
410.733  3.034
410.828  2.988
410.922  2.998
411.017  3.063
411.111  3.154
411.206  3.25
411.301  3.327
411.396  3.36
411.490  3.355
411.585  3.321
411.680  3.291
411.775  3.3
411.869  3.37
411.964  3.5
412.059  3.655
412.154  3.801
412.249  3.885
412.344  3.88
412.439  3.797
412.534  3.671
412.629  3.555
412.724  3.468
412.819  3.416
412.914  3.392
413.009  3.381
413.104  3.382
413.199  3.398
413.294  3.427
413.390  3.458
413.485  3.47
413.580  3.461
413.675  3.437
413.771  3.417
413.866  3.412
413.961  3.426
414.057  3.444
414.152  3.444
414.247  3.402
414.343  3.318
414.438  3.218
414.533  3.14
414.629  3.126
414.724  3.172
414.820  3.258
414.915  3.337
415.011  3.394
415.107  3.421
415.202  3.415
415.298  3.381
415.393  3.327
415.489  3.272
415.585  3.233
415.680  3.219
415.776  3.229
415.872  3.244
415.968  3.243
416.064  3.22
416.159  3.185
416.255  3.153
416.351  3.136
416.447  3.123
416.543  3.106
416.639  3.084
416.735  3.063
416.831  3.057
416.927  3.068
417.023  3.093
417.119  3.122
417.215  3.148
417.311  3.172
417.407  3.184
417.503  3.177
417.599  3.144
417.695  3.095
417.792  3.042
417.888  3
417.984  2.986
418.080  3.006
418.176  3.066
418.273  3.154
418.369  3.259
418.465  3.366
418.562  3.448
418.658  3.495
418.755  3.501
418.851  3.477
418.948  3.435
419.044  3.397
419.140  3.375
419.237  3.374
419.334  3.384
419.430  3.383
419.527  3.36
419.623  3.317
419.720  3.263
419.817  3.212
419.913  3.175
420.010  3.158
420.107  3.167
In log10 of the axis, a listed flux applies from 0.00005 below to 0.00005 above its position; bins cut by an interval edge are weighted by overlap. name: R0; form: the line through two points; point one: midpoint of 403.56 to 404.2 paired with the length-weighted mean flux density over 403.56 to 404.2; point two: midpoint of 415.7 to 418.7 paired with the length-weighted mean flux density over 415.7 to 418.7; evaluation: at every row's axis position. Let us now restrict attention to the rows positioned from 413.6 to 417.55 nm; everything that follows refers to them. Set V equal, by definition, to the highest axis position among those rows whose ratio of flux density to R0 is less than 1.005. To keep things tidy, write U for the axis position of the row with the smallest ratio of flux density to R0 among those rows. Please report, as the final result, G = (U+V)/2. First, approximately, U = 414.629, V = 417.215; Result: 415.92 nm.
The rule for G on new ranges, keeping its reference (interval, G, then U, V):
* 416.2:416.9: 416.83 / 416.831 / 416.831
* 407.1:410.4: 409.08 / 407.812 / 410.355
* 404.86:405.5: 405.38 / 405.284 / 405.471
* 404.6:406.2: 405.42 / 405.284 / 405.564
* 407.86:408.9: 408.38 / 407.906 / 408.846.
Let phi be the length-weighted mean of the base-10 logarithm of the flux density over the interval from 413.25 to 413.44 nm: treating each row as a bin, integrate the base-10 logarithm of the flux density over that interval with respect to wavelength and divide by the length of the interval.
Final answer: 0.535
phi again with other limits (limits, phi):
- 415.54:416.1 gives 0.509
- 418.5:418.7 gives 0.539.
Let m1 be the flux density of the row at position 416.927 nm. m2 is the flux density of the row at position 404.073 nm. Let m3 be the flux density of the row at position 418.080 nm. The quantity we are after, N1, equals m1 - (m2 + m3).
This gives -3.7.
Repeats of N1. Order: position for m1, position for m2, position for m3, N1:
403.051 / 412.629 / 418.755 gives -3.4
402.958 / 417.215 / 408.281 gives -2.8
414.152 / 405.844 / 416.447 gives -3.3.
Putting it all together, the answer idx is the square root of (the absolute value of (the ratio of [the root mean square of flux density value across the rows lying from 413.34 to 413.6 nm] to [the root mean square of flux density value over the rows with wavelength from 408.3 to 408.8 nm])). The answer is 1.00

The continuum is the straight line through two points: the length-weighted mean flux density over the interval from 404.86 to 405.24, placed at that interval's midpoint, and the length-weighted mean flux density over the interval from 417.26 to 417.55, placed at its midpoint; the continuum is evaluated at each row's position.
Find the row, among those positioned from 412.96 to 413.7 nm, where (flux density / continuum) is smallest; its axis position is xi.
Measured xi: 413.009 nm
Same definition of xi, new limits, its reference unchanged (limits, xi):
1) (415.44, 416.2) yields 416.159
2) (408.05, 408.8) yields 408.093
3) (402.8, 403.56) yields 403.051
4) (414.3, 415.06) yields 414.629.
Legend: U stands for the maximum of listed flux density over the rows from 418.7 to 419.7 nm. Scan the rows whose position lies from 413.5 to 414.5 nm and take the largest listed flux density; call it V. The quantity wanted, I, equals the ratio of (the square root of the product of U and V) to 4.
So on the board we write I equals 0.87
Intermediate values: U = 3.501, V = 3.461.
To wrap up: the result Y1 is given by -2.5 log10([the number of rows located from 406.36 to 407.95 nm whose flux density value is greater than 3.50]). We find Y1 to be -2.8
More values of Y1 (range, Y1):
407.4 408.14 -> -0.8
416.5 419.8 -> 0.0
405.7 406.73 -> -2.6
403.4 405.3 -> -3.2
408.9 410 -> -2.5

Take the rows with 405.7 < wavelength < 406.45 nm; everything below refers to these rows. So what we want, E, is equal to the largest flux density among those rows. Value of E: 4.045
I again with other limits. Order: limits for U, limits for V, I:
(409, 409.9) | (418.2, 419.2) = 0.91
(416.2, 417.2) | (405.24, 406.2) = 0.86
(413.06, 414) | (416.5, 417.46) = 0.83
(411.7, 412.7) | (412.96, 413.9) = 0.92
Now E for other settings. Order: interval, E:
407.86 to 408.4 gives 3.428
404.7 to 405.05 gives 3.636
